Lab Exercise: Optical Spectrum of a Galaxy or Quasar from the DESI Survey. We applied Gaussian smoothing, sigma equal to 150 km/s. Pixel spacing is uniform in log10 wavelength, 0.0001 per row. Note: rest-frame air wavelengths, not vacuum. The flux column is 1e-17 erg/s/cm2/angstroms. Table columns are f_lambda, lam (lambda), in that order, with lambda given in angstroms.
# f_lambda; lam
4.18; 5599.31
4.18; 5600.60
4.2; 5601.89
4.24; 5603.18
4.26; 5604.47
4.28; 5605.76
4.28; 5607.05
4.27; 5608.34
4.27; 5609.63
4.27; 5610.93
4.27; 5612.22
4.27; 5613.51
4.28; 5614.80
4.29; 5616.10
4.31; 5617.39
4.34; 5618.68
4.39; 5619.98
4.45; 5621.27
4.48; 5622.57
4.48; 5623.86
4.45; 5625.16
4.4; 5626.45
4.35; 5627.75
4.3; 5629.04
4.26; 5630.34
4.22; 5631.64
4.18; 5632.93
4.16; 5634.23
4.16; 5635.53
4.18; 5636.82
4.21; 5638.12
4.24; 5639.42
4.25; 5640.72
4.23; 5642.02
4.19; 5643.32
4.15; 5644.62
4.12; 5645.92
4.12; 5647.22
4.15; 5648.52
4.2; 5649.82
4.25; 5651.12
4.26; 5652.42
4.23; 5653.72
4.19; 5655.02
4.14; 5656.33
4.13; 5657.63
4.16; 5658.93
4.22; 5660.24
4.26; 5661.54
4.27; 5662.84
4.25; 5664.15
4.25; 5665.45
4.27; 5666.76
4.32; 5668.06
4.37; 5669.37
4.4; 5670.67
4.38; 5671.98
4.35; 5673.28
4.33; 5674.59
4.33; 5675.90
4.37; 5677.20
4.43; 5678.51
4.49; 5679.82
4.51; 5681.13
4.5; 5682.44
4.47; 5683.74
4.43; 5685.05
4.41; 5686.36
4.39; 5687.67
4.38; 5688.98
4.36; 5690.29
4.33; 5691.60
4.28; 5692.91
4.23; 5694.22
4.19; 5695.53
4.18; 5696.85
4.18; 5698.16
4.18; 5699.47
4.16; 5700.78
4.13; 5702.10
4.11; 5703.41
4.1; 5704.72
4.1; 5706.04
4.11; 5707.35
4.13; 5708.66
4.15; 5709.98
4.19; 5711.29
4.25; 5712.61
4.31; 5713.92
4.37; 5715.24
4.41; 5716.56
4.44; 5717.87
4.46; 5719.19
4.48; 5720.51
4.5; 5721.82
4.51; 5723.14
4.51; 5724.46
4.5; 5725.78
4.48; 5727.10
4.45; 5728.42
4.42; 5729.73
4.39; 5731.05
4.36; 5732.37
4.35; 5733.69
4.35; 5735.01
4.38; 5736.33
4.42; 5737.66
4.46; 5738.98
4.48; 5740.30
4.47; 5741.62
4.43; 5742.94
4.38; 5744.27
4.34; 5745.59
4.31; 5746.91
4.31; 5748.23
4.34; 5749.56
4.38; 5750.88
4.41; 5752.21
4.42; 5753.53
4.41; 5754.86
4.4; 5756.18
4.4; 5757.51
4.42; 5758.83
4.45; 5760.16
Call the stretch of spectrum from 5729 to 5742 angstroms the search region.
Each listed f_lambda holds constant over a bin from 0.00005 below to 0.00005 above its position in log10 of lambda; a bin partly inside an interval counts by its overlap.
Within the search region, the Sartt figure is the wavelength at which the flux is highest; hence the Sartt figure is 5740.30 angstroms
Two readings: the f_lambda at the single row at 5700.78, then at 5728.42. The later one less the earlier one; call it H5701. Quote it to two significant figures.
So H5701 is 0.29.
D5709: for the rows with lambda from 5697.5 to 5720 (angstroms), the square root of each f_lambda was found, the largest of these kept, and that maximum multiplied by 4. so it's 8.45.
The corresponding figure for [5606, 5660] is 8.47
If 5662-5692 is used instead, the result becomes 8.49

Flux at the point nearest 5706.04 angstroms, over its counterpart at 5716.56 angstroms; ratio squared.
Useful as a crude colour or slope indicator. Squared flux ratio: 0.86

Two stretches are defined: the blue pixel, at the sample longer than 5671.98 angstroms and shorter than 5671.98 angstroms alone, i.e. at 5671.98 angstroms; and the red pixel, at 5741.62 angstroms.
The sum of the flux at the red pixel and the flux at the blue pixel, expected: 8.85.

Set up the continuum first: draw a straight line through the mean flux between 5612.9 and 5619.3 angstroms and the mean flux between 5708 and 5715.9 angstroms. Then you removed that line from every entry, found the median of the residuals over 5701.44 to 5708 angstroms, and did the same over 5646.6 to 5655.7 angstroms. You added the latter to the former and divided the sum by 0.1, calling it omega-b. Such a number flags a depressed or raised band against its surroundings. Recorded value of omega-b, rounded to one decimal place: -2.0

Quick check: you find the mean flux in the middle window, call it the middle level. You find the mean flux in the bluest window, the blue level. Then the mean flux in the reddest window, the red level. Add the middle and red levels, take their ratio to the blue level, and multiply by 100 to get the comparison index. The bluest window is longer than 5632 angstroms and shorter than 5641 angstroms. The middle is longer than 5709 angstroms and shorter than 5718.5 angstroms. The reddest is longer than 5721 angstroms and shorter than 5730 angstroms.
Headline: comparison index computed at 209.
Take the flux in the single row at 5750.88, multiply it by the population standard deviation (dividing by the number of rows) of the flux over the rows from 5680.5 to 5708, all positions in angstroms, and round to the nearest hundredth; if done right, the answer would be 0.61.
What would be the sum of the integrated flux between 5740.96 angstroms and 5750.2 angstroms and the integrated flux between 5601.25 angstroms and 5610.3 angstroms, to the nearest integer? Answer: 79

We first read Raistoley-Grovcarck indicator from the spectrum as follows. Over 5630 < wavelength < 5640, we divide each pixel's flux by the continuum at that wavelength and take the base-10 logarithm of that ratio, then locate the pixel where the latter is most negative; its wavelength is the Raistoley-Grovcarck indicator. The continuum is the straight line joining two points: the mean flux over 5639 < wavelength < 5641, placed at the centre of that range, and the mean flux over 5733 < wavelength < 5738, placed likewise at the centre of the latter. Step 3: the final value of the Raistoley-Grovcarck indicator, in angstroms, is 5635.53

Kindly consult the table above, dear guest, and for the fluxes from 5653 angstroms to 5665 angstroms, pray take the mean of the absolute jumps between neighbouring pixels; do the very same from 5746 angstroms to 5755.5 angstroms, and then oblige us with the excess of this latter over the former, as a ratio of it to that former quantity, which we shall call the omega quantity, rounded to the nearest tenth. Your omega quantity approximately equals -0.4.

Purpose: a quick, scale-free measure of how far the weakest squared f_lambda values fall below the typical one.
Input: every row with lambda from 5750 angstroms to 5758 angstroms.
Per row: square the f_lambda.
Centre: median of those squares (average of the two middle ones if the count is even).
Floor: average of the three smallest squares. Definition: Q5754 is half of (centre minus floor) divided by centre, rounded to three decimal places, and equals 0.003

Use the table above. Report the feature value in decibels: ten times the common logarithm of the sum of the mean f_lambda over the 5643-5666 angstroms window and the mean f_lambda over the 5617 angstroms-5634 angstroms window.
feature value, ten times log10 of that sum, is 9.32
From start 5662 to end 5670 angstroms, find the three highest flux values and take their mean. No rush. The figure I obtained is 4.32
